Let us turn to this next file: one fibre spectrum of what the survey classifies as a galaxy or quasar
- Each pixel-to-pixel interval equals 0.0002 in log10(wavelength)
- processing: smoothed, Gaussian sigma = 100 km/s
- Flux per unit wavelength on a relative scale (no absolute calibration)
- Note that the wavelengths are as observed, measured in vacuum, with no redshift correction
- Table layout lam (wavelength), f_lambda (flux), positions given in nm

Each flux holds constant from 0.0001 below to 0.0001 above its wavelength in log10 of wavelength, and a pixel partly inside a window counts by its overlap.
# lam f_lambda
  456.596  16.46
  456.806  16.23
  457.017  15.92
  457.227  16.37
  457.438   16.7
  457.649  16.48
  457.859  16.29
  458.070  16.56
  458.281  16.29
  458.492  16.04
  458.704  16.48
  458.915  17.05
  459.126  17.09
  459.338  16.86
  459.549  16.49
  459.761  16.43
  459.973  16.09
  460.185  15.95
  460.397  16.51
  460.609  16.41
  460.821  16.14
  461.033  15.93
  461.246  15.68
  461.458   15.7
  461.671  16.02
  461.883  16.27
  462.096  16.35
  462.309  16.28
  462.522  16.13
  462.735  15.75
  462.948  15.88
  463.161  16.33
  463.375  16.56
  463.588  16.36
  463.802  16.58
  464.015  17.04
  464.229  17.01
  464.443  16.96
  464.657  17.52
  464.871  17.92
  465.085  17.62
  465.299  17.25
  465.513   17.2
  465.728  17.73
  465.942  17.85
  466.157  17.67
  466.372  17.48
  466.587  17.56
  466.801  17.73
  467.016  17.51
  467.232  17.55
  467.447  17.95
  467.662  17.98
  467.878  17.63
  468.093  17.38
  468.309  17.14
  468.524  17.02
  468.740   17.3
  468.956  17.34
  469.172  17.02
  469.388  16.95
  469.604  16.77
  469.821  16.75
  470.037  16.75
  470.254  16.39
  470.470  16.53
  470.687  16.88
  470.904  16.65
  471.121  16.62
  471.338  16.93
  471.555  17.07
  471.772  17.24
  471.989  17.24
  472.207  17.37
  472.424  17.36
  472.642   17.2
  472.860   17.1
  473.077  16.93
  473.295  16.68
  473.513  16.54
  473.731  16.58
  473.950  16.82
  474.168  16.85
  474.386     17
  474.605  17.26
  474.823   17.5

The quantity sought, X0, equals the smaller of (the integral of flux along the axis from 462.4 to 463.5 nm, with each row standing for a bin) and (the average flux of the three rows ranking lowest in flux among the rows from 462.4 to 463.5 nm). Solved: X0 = 15.9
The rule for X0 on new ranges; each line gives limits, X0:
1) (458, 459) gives 16.3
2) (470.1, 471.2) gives 16.5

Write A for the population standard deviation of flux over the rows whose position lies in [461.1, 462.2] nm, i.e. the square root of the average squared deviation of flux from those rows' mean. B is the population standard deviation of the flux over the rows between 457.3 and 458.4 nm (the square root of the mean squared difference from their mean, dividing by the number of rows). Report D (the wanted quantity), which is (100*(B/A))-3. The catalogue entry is 54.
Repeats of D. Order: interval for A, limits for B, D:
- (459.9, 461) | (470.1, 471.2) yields 74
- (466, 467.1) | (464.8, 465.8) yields 289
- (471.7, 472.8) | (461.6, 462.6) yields 168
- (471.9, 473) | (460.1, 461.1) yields 229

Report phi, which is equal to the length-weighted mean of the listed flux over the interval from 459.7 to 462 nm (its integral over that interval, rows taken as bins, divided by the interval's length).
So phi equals 16.1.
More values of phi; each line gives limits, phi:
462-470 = 17.1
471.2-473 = 17.2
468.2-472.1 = 16.9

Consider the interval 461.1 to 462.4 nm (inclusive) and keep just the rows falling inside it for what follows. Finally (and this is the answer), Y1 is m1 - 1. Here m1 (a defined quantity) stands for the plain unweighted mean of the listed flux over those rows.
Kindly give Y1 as 15.05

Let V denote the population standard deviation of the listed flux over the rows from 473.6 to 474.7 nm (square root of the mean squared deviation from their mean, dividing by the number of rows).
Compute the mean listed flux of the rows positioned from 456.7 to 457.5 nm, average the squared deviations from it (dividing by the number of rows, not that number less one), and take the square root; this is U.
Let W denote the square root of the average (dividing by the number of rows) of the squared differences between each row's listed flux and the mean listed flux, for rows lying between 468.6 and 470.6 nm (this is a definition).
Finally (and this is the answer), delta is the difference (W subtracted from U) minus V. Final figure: -0.25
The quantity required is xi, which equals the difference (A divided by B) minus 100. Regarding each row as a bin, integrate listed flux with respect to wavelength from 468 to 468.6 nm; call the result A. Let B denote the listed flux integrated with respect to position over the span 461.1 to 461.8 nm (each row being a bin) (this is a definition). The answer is -99.1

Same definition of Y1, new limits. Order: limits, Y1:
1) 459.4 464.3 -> 15.26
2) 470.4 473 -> 16.02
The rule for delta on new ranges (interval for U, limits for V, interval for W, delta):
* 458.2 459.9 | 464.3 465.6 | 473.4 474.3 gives -0.10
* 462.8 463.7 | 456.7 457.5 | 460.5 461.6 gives -0.31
